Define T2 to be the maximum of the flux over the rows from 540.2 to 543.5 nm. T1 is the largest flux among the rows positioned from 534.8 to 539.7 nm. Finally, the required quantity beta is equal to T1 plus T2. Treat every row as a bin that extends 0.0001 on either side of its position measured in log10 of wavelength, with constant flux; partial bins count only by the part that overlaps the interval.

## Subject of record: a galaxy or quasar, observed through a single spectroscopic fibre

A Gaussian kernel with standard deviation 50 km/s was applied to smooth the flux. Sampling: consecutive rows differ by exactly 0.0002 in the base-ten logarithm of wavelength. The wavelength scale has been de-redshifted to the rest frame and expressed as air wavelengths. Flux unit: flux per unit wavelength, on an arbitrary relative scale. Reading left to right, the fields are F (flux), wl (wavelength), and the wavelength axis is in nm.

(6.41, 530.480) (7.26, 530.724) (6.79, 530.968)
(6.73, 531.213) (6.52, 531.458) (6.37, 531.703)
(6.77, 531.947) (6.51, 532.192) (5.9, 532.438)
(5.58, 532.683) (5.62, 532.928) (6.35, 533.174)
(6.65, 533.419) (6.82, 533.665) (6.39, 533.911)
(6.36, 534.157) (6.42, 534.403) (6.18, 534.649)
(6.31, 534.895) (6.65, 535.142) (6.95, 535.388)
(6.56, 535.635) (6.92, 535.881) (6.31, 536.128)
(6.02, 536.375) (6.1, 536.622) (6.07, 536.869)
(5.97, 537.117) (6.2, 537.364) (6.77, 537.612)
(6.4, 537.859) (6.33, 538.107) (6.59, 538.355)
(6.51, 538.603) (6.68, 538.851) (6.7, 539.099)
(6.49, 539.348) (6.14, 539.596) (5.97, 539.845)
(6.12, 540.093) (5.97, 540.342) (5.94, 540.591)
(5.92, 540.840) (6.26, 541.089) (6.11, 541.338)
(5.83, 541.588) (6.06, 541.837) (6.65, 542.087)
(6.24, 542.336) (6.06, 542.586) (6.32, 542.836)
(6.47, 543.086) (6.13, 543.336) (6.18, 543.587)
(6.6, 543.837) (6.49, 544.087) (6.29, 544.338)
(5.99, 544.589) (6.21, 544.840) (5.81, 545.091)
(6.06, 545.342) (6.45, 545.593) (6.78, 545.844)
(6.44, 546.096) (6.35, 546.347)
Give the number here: 13.6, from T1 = 6.95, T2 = 6.65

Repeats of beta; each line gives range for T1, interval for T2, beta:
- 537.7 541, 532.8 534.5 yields 13.5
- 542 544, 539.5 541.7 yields 12.9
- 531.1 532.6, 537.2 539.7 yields 13.5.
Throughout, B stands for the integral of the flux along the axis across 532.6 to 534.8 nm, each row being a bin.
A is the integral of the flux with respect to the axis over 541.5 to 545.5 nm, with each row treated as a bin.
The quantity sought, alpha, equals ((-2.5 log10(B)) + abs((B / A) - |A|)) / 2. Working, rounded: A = 25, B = 14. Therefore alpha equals 11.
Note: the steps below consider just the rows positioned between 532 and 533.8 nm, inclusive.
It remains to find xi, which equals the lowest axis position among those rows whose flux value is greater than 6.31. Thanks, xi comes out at 532.192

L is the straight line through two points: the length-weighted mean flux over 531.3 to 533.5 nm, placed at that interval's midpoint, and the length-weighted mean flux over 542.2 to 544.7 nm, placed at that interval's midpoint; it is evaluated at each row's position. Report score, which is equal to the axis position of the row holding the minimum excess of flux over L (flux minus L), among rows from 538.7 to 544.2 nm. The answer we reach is 541.588 nm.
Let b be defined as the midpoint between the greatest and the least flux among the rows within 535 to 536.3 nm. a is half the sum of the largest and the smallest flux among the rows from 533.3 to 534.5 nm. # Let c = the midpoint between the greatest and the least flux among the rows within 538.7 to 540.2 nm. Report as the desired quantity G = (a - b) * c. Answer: 0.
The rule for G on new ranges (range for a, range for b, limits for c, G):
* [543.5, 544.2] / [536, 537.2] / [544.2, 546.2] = 2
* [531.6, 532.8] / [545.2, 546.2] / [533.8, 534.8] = -2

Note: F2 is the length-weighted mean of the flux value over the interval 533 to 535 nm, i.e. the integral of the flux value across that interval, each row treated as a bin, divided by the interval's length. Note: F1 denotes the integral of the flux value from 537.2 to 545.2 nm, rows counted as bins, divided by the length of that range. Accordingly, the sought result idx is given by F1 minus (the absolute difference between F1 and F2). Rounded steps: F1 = 6.26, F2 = 6.42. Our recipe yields 6.11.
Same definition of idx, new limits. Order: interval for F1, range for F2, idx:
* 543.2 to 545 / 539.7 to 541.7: 6.02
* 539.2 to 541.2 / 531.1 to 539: 5.82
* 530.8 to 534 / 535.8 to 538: 6.29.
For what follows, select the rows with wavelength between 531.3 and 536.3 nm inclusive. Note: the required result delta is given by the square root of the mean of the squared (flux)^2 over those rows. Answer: 41.4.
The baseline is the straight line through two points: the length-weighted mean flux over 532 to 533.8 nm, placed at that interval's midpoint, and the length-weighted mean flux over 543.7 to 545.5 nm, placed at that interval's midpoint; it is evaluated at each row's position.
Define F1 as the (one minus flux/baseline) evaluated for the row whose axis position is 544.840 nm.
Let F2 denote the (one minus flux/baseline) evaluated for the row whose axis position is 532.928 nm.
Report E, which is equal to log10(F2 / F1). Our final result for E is 2.5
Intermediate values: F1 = 0.00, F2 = 0.10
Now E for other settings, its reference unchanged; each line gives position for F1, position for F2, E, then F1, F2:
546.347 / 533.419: 0.5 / -0.02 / -0.07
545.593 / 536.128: -0.4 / -0.04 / -0.01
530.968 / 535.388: 0.1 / -0.09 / -0.12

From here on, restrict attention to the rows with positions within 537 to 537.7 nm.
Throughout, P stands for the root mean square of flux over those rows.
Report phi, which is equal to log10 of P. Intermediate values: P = 6.3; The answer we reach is 0.801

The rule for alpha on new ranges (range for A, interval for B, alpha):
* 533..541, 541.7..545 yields 24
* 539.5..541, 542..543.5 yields 3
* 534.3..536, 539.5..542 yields 3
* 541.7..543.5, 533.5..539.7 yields 2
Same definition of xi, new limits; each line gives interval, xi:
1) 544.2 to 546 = 545.593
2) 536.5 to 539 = 537.612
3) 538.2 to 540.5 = 538.355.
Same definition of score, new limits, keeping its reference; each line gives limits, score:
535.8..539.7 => 537.117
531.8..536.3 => 532.683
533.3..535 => 534.649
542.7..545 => 544.589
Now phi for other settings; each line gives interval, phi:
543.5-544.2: 0.808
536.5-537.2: 0.782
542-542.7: 0.801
